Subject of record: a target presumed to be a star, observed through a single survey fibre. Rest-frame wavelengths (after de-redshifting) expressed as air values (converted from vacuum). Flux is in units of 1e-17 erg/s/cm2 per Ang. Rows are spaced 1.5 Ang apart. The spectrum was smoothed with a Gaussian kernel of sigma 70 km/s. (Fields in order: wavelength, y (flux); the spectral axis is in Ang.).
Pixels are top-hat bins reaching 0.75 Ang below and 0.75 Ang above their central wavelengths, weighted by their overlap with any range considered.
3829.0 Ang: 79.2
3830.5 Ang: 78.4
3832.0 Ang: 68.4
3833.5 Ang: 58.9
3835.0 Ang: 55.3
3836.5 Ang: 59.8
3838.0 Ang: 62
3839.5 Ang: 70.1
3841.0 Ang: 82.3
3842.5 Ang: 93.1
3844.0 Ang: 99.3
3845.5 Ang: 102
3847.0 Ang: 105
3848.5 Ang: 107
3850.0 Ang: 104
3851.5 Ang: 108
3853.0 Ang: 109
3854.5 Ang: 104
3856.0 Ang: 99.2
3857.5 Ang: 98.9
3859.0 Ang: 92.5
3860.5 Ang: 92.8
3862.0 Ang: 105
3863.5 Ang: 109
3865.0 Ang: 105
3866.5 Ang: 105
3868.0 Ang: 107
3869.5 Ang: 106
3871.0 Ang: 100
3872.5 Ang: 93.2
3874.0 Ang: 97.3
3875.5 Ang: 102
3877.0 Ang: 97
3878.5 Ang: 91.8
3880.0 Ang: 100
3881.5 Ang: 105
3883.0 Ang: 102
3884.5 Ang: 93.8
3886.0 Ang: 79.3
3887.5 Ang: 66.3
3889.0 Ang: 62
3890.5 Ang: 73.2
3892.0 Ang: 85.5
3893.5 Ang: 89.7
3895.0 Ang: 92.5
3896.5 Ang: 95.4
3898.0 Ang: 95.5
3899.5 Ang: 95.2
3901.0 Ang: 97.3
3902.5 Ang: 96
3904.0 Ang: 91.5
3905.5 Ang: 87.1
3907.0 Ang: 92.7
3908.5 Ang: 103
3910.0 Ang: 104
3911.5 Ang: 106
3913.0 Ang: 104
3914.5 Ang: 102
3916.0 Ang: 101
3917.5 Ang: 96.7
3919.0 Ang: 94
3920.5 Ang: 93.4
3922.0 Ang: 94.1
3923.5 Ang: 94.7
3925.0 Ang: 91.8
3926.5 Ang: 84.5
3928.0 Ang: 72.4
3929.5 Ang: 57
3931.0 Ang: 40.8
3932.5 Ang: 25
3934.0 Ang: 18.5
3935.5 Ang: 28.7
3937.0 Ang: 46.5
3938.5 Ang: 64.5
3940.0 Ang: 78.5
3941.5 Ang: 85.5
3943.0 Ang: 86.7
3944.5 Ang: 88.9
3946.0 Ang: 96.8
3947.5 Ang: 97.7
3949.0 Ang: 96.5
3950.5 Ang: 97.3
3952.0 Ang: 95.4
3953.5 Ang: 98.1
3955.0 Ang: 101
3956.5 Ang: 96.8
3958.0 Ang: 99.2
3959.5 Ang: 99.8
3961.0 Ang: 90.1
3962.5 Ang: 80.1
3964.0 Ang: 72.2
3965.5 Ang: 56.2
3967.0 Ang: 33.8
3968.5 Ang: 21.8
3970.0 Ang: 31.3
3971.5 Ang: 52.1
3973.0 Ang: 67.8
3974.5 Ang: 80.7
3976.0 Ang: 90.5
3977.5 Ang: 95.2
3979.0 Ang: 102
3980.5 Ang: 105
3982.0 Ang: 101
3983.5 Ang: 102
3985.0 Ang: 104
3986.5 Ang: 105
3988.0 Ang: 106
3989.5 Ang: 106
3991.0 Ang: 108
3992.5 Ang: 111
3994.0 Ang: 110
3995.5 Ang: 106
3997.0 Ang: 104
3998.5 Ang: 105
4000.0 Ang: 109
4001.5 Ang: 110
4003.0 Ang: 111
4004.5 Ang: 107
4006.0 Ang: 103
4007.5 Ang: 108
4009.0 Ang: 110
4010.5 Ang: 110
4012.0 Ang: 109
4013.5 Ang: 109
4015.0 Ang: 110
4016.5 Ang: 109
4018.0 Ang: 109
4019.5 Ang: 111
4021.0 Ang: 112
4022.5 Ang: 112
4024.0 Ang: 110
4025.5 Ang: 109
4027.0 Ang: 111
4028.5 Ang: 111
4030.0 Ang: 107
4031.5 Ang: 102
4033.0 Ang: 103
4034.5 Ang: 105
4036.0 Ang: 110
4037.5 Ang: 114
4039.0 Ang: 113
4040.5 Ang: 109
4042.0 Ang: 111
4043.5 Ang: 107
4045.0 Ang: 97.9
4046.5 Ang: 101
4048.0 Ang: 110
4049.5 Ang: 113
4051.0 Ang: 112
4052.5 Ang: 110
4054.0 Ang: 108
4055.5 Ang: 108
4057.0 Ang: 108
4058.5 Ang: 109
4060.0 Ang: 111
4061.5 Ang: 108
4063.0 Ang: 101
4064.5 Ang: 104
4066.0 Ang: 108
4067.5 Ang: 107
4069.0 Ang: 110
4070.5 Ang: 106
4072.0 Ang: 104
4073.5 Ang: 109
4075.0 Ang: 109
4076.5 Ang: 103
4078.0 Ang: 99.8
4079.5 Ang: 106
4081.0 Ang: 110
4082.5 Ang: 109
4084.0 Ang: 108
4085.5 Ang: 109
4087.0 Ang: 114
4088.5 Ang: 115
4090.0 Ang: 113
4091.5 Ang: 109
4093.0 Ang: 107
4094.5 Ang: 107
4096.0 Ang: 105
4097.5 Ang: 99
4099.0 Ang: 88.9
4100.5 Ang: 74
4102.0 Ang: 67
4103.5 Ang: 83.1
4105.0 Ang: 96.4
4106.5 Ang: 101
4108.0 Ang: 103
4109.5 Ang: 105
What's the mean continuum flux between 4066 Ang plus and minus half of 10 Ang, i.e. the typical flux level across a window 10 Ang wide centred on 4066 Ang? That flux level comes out 106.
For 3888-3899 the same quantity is 85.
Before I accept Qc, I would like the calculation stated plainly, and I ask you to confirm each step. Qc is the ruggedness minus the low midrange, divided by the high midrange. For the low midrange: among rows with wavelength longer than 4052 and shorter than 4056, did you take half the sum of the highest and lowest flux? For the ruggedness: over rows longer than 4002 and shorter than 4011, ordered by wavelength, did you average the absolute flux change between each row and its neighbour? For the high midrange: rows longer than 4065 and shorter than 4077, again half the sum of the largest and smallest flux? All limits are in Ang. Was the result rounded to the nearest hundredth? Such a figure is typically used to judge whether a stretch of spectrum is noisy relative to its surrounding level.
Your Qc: -1.00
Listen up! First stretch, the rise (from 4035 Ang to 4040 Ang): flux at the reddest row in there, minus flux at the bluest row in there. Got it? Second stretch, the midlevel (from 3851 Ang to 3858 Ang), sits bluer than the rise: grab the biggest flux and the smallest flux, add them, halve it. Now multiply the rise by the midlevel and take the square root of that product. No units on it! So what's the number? 18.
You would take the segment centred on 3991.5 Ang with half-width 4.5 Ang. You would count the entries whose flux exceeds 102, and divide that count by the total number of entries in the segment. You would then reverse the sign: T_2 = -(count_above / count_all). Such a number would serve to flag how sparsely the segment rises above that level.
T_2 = -1.00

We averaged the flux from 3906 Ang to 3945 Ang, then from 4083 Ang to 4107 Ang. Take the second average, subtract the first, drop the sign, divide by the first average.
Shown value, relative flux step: 0.26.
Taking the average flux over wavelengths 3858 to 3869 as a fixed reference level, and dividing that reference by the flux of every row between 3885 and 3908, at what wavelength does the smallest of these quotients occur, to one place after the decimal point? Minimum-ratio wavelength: 3901.0 Ang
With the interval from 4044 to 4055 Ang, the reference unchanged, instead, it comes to 4049.5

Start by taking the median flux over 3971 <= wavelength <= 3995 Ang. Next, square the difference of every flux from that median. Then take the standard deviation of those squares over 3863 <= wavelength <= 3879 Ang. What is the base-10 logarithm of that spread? 1.6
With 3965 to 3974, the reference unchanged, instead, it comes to 3.3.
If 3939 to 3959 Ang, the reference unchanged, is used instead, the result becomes 2.2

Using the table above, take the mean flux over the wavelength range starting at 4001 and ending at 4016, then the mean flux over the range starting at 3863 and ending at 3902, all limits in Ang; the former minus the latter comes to 15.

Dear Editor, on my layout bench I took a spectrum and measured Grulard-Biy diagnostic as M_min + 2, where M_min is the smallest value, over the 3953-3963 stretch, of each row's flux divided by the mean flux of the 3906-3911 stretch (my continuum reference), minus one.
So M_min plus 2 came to 1.8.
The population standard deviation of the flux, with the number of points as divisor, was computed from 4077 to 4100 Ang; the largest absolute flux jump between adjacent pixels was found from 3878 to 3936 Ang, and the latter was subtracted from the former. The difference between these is -9.8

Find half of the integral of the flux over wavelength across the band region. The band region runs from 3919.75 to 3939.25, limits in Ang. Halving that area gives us 609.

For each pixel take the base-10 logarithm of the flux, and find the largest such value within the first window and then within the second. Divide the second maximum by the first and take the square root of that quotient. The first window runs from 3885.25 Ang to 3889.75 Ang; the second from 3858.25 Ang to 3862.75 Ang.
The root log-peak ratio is 1.032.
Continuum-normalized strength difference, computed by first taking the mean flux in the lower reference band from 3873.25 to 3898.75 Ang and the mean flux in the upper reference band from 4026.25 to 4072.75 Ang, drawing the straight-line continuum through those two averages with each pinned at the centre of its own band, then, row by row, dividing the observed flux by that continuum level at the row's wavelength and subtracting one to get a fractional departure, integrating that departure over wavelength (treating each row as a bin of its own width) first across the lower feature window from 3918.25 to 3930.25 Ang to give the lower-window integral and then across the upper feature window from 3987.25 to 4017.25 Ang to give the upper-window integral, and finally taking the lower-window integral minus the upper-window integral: -3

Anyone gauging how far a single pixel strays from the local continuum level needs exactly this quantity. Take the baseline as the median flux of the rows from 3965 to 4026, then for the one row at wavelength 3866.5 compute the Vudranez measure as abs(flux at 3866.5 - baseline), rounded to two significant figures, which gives 1.0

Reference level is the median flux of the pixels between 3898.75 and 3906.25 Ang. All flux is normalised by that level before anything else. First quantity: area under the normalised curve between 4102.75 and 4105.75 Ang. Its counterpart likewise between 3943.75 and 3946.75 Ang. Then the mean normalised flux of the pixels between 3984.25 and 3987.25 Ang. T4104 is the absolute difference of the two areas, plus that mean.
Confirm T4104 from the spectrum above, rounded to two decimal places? 1.20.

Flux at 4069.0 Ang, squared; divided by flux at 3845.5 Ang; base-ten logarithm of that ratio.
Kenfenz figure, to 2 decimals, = 2.07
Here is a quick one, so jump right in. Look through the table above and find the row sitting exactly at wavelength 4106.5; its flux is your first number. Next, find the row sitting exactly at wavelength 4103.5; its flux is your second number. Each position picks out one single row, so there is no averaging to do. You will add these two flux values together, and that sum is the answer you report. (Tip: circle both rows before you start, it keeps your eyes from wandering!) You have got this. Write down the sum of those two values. 184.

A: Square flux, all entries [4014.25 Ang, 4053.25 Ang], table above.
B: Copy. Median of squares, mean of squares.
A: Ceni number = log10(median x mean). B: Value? 8.16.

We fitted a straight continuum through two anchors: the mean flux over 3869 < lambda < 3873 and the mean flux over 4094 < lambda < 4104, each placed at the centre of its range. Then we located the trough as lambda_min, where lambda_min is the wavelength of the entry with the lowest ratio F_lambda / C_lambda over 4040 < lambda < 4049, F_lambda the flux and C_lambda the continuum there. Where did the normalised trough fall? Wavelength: 4045.0 Ang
